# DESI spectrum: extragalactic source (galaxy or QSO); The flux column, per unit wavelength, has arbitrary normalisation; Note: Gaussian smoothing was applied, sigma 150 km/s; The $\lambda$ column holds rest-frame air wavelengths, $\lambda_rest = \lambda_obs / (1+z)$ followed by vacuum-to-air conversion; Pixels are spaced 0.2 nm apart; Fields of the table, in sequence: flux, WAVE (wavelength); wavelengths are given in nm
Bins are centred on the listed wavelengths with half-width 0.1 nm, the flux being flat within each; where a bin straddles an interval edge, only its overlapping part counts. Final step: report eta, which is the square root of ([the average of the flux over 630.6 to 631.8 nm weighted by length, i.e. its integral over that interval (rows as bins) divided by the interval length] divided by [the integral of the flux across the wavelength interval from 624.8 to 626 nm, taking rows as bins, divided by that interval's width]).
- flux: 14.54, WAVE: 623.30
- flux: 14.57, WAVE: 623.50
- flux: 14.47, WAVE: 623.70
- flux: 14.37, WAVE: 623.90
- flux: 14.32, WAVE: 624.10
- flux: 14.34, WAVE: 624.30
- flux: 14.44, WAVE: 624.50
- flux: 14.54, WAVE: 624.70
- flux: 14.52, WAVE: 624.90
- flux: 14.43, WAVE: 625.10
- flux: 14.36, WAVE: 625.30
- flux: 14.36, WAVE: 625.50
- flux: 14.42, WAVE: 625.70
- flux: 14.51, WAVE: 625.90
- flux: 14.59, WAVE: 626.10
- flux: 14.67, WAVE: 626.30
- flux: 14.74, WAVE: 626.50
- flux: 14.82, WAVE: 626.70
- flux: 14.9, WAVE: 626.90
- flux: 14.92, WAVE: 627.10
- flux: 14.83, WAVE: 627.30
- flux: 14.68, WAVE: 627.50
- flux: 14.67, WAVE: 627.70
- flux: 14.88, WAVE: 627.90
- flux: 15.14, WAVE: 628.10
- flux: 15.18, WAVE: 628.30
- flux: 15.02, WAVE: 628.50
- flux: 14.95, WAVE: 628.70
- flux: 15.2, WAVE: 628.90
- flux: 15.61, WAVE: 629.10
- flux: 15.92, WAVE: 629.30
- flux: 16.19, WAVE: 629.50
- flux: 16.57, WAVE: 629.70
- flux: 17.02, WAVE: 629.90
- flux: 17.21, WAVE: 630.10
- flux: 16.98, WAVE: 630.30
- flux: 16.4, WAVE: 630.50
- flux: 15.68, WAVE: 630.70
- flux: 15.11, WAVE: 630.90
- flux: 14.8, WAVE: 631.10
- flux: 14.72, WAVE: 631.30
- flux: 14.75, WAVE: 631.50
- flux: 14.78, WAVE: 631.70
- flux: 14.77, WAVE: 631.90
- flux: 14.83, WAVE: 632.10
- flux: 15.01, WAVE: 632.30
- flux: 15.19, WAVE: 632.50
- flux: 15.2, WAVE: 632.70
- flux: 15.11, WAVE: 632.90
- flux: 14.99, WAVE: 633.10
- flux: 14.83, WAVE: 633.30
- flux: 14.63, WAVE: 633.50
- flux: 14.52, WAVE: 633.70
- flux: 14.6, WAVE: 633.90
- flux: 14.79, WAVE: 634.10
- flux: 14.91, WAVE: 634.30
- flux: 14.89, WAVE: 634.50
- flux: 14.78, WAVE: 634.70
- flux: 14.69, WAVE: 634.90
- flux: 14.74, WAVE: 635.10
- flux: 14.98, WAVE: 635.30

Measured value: 1.019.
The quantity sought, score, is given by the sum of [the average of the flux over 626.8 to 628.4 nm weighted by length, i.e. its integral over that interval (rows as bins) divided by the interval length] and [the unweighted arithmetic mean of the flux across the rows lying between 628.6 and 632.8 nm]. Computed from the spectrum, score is 30.5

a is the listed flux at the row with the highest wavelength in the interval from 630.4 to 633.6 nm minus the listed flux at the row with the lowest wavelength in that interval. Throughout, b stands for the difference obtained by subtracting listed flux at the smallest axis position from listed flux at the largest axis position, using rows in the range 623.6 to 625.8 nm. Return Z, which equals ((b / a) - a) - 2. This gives -0.2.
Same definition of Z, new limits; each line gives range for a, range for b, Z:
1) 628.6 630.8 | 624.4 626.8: -2.2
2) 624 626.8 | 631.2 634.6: -2.2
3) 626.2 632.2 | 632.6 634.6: -4.1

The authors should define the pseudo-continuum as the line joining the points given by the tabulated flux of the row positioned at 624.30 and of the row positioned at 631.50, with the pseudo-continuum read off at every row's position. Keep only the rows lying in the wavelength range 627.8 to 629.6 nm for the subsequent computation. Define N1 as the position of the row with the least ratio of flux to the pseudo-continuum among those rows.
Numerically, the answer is 627.90 nm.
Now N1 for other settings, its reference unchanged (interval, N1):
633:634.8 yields 633.70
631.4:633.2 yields 631.90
